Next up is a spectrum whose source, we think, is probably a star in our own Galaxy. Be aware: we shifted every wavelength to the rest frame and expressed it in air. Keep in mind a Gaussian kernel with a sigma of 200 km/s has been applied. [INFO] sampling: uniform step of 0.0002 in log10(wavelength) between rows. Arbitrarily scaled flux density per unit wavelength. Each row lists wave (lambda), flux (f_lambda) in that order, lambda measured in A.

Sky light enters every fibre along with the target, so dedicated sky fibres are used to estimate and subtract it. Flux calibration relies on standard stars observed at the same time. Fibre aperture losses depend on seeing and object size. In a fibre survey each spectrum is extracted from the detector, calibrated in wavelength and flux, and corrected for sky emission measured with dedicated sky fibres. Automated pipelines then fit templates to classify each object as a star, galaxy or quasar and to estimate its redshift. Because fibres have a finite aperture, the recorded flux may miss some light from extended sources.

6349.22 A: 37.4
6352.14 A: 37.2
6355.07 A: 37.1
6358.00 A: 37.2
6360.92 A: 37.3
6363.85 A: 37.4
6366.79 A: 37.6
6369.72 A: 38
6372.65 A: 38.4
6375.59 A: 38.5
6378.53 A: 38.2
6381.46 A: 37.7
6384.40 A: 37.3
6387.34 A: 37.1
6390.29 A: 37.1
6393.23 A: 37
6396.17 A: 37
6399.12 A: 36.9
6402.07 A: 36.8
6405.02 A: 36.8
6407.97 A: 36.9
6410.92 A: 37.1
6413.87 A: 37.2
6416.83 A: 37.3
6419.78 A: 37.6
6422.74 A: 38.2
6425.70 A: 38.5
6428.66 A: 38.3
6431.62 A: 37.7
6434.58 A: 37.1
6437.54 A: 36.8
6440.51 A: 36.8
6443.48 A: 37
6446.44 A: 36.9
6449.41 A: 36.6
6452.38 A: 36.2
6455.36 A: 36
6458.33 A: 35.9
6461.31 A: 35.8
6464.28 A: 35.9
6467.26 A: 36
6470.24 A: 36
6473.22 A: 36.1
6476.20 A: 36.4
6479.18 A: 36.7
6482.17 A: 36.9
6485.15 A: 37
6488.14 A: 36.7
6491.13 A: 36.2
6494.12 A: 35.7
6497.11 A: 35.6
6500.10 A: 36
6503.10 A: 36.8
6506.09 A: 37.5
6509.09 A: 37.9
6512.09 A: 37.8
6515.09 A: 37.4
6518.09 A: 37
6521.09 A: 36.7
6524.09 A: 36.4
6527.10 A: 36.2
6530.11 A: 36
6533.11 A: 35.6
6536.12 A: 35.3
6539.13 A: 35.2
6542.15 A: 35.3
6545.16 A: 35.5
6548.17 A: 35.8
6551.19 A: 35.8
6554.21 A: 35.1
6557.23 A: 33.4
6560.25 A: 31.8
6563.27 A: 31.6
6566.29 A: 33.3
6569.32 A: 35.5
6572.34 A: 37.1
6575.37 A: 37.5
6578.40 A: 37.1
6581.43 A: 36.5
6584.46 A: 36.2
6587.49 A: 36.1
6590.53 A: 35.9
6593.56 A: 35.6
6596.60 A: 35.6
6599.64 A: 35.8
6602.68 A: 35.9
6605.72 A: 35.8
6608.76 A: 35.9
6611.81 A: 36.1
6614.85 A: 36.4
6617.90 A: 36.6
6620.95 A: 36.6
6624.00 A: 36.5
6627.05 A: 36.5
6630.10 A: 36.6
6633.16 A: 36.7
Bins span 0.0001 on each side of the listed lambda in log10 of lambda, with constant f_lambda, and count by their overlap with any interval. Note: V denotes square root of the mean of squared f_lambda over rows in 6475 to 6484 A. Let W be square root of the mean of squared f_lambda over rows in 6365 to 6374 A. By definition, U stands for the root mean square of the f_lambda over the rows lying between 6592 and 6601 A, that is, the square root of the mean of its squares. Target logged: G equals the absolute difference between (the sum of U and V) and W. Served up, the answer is 34.3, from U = 35.7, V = 36.7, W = 38.0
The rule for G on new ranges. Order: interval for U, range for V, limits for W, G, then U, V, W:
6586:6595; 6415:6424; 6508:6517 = 35.9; 35.9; 37.7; 37.7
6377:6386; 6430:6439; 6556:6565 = 42.7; 37.7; 37.2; 32.3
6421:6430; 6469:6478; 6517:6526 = 37.8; 38.3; 36.2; 36.7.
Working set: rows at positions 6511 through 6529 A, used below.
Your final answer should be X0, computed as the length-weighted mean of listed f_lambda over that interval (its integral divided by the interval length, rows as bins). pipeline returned 36.9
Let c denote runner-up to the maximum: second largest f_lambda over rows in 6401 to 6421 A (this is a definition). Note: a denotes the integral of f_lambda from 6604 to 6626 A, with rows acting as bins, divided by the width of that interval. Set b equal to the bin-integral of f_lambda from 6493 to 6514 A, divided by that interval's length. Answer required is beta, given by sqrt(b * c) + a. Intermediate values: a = 36.3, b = 36.8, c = 37.3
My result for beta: 73.3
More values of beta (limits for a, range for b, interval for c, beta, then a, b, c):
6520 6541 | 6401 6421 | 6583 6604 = 72.5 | 35.9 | 37.1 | 36.1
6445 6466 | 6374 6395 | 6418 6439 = 74.1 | 36.2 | 37.6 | 38.3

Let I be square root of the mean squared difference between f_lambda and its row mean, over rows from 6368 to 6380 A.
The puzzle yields 0.2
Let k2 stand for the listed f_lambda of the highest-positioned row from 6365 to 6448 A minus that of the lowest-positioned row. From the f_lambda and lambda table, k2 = -0.7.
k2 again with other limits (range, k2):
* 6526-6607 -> -0.4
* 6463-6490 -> 0.8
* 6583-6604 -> -0.3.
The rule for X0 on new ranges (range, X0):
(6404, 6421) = 37.2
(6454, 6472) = 35.9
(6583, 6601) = 35.9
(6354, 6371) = 37.4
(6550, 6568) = 33.5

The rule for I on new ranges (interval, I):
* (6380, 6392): 0.2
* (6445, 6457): 0.3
